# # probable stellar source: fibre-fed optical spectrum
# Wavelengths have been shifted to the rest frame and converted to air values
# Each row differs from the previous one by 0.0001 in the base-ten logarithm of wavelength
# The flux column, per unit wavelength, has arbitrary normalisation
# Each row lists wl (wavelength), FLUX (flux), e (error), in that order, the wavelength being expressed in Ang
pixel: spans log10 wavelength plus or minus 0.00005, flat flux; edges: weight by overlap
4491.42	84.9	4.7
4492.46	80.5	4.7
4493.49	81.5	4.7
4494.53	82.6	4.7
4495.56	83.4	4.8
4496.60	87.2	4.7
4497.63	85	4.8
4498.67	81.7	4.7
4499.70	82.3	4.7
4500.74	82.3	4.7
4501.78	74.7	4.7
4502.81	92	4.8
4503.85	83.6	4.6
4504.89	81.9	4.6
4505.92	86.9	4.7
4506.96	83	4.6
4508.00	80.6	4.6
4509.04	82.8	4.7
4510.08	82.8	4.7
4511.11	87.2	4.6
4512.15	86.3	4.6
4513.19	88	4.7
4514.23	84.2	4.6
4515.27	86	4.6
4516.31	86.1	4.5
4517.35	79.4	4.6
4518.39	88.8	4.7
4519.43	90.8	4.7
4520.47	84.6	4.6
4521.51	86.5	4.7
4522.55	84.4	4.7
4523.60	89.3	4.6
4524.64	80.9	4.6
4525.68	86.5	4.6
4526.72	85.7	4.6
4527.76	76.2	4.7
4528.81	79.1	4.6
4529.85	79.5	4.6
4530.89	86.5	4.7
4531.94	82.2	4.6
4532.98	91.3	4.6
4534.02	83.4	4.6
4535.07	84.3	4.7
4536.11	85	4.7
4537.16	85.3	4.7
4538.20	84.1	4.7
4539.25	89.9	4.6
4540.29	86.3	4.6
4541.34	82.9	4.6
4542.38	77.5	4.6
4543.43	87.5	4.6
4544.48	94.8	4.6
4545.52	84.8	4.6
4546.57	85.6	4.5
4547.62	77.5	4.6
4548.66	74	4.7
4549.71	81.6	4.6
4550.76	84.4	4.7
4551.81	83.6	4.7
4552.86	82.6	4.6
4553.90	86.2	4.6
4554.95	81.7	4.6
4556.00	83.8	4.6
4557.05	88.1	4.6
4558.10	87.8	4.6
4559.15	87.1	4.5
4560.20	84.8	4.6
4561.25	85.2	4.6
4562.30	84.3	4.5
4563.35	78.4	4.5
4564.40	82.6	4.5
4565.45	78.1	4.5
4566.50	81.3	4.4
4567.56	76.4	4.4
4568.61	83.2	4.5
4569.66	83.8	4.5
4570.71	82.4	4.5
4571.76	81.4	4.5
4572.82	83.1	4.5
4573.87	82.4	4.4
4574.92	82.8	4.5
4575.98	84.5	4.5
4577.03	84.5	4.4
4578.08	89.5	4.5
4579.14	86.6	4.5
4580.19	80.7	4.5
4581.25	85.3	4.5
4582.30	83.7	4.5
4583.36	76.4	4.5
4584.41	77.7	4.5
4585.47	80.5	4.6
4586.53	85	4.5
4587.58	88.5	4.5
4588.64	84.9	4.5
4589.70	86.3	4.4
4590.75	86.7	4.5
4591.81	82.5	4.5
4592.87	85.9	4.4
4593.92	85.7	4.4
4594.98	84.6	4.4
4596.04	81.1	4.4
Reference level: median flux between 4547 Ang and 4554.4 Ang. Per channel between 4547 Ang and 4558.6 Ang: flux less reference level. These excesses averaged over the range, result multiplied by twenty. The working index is 5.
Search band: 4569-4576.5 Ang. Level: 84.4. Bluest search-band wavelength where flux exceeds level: 4575.98 Ang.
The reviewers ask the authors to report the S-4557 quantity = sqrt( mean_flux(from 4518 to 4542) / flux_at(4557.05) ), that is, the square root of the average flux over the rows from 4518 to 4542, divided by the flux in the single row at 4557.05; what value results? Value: 0.98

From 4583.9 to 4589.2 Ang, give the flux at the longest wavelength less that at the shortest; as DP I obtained 7.2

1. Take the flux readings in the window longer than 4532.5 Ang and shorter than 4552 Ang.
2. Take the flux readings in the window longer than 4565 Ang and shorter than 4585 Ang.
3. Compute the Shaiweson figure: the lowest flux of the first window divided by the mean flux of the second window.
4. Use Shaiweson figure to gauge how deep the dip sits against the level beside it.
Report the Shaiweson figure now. 0.899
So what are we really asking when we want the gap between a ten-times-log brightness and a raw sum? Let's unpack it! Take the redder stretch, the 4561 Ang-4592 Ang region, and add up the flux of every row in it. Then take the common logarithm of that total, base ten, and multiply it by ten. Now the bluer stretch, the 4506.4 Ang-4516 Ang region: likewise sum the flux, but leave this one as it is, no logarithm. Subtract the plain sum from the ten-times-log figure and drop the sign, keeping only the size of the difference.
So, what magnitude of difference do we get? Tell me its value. 727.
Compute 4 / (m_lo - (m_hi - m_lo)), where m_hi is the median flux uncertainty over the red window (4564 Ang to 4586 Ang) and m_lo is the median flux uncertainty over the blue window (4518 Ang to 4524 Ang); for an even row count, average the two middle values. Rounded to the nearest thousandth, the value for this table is 0.816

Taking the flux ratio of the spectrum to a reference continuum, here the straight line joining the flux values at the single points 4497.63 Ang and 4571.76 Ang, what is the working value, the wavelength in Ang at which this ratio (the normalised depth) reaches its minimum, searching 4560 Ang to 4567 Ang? 4565.45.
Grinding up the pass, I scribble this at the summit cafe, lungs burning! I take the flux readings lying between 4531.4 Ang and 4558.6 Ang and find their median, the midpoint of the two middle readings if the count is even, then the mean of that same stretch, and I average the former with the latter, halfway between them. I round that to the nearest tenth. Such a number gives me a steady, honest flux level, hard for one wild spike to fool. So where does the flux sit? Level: 84.4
